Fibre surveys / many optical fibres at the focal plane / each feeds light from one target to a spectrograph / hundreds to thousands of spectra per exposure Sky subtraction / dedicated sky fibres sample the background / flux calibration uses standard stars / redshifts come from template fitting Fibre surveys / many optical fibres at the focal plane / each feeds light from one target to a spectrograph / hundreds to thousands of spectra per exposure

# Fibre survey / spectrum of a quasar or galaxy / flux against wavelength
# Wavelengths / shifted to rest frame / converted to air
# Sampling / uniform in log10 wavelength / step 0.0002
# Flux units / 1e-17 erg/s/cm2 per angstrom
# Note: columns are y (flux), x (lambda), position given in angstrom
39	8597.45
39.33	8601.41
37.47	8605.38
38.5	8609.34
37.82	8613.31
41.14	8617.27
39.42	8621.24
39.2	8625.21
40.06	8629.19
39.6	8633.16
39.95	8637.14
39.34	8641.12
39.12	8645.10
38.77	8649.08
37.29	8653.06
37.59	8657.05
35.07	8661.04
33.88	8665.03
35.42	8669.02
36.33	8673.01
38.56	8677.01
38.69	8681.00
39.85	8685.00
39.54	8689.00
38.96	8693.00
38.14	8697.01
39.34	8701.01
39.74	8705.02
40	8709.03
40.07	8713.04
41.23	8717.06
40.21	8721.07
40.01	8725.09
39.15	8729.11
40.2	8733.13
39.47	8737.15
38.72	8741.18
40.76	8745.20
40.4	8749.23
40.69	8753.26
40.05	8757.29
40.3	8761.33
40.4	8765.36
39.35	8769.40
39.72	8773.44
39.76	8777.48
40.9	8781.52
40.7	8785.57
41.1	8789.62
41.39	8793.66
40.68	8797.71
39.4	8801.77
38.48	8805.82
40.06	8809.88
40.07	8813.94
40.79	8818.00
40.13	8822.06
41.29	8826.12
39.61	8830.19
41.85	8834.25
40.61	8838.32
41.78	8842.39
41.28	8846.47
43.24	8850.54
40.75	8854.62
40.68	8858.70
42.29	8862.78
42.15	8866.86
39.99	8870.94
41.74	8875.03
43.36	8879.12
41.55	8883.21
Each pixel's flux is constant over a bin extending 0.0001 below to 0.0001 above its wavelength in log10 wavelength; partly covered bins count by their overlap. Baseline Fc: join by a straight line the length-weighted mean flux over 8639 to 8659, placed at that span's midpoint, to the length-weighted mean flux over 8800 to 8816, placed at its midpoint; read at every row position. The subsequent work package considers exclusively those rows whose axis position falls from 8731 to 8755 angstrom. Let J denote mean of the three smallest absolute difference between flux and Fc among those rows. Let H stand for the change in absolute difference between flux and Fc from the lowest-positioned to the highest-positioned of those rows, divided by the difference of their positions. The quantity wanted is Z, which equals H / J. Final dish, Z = 0.03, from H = 0.02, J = 0.66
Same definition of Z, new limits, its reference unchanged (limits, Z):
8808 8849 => 0.07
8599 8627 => -0.03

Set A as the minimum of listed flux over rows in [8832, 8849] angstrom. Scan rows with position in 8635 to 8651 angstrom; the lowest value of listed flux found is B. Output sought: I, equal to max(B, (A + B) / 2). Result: 39.7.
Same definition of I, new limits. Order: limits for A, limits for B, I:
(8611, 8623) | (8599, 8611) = 37.6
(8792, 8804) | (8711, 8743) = 39.1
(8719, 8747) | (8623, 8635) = 39.2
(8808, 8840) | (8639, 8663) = 37.3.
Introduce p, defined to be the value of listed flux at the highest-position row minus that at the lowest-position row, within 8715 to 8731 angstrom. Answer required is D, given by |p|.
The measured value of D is 2.08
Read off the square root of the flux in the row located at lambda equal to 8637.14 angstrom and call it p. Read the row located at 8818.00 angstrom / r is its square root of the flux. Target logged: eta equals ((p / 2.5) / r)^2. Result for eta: 0.157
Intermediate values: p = 6.32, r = 6.39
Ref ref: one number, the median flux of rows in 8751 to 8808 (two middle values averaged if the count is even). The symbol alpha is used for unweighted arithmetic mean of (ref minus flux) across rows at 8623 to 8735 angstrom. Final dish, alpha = 1.6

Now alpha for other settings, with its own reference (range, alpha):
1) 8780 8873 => -0.5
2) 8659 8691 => 3.2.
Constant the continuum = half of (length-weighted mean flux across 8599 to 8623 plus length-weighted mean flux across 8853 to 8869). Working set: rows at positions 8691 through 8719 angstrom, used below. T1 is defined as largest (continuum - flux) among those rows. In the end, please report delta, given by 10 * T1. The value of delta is 21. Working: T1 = 2.1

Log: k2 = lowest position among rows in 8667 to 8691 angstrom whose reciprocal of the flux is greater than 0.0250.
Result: 8669.02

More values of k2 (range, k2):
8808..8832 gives 8830.19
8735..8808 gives 8737.15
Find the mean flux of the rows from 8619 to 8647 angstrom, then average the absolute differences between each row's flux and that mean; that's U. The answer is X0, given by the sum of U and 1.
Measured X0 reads 1.3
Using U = 0.3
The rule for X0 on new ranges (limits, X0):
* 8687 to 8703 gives 1.4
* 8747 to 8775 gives 1.4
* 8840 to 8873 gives 1.8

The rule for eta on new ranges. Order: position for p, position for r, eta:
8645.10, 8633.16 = 0.158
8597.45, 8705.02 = 0.157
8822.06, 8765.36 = 0.159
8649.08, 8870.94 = 0.155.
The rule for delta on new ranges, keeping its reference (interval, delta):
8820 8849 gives 6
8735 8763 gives 15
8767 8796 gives 9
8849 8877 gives 2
